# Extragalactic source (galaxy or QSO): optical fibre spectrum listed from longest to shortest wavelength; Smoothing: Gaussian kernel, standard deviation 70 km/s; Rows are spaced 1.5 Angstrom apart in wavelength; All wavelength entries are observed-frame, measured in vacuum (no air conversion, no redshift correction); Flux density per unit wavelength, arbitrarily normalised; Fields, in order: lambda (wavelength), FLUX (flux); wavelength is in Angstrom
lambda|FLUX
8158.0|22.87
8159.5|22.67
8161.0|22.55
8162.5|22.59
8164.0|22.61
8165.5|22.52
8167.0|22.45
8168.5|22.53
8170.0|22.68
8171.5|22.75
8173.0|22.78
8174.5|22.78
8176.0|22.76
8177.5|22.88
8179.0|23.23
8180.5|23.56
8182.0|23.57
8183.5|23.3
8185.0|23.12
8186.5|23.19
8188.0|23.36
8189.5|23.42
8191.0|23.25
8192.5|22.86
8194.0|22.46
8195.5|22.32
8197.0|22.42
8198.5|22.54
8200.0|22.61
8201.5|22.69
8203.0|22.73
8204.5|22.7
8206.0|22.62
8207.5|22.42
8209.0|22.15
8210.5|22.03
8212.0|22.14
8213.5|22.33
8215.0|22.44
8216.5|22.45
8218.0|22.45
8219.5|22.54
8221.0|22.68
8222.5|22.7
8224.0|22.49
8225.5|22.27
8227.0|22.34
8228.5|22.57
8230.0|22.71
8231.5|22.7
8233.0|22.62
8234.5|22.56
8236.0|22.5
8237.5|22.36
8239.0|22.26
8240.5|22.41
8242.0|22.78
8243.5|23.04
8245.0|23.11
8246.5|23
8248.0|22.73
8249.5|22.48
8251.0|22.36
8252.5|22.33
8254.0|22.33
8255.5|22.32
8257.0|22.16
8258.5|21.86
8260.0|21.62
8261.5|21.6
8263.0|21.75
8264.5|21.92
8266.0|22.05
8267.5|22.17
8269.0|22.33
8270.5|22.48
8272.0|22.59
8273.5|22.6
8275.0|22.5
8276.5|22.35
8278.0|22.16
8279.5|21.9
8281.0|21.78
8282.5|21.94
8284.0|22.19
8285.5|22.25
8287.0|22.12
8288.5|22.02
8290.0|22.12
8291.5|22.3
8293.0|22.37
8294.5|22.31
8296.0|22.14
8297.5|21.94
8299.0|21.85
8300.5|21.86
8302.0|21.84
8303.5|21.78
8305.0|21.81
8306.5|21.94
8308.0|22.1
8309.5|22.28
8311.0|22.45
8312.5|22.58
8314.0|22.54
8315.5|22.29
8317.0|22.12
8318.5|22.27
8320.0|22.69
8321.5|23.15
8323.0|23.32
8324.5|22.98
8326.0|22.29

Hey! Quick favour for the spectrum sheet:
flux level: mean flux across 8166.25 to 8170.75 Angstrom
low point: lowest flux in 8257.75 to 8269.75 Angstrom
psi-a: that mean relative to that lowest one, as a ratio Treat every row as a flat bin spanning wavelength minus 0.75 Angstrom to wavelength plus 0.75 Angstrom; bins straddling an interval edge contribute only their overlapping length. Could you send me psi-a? 1.04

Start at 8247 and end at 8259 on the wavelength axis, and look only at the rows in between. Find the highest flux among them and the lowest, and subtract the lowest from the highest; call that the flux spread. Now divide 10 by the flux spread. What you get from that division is 11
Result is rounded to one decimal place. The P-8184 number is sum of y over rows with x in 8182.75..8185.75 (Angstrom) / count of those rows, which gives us 23.2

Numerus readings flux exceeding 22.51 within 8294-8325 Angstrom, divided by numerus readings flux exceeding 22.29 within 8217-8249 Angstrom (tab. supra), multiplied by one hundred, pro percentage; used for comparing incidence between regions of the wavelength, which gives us 32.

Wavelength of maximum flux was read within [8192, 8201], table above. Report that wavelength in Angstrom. 8192.5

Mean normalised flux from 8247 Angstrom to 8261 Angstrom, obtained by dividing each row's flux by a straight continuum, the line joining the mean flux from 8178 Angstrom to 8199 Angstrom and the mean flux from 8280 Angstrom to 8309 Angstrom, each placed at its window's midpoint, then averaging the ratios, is 0.99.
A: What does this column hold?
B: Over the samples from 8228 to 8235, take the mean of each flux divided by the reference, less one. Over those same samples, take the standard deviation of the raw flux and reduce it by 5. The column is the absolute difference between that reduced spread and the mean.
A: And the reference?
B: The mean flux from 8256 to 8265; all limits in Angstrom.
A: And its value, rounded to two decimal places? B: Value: 4.97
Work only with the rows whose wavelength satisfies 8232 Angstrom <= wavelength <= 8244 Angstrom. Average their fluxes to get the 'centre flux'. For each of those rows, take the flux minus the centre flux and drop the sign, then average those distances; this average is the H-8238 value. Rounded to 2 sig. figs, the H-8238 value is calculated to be 0.19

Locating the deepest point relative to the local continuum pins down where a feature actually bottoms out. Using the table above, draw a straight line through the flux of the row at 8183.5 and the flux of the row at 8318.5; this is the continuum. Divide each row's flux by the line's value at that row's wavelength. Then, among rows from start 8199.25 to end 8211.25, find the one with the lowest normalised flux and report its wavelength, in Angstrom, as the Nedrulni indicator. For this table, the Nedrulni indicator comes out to 8210.5 Angstrom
